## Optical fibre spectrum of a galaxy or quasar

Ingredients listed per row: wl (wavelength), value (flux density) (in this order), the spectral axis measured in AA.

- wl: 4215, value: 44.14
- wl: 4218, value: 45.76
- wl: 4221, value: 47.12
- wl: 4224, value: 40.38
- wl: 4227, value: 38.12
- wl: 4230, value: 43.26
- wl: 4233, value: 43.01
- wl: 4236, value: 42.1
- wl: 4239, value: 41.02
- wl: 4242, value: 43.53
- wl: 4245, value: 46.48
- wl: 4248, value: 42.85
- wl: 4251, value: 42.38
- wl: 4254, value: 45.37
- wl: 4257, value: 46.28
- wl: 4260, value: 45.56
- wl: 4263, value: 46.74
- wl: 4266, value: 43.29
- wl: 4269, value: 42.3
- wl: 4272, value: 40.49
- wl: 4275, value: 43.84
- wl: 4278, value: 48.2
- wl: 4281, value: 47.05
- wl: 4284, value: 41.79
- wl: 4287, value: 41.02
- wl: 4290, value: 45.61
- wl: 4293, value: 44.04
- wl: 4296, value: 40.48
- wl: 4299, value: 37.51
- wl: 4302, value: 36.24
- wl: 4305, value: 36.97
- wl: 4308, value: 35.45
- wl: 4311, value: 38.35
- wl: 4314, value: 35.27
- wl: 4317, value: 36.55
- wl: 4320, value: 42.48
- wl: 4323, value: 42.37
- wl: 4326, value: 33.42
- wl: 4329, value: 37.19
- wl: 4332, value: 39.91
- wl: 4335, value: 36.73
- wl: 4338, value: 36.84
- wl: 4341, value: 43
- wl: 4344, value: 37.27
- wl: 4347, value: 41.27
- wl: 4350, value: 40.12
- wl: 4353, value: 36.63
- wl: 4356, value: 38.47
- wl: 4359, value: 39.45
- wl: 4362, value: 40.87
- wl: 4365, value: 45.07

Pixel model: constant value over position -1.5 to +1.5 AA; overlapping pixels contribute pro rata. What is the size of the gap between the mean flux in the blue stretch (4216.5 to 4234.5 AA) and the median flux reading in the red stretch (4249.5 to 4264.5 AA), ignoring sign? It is 2.6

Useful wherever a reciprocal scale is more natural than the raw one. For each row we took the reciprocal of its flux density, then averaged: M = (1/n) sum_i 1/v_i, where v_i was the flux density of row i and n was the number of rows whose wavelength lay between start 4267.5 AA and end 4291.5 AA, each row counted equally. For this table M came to 0.023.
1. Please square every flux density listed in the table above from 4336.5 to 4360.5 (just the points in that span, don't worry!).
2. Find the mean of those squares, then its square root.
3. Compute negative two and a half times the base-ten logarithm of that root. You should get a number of -3.98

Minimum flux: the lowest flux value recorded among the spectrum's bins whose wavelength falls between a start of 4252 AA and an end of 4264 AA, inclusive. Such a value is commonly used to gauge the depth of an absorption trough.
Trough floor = 45.37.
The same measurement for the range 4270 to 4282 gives 40.49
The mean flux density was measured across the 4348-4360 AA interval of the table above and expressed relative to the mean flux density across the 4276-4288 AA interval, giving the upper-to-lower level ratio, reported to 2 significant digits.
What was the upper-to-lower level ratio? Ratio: 0.87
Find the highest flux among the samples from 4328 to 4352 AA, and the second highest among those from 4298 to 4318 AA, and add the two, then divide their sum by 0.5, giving 161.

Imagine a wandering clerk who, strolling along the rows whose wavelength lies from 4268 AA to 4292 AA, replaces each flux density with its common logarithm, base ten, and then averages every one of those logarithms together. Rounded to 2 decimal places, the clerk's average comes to 1.64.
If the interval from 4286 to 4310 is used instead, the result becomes 1.60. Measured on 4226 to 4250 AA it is 1.63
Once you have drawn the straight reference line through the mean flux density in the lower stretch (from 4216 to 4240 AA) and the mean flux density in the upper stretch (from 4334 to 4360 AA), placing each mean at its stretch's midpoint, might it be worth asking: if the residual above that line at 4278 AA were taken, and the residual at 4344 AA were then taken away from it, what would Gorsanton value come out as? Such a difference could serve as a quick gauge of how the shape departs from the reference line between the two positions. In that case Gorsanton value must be 9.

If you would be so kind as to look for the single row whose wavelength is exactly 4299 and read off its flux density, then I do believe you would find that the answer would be 37.51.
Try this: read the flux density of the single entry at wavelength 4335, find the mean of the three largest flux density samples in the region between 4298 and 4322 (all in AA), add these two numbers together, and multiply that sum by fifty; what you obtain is 3809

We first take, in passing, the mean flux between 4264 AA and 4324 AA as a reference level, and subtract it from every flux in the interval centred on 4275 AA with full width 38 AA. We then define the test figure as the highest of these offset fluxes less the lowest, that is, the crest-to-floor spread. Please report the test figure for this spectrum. 7.7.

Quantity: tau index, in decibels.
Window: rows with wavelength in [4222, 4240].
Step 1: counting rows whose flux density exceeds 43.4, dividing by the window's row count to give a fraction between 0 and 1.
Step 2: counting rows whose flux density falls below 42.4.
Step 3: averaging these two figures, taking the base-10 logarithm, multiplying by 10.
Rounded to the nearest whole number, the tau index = 3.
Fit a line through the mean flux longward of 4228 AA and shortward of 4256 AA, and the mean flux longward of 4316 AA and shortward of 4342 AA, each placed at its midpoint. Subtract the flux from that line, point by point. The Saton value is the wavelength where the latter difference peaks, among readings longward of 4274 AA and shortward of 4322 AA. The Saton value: 4308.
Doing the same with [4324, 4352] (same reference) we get 4326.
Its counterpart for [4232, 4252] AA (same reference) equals 4239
